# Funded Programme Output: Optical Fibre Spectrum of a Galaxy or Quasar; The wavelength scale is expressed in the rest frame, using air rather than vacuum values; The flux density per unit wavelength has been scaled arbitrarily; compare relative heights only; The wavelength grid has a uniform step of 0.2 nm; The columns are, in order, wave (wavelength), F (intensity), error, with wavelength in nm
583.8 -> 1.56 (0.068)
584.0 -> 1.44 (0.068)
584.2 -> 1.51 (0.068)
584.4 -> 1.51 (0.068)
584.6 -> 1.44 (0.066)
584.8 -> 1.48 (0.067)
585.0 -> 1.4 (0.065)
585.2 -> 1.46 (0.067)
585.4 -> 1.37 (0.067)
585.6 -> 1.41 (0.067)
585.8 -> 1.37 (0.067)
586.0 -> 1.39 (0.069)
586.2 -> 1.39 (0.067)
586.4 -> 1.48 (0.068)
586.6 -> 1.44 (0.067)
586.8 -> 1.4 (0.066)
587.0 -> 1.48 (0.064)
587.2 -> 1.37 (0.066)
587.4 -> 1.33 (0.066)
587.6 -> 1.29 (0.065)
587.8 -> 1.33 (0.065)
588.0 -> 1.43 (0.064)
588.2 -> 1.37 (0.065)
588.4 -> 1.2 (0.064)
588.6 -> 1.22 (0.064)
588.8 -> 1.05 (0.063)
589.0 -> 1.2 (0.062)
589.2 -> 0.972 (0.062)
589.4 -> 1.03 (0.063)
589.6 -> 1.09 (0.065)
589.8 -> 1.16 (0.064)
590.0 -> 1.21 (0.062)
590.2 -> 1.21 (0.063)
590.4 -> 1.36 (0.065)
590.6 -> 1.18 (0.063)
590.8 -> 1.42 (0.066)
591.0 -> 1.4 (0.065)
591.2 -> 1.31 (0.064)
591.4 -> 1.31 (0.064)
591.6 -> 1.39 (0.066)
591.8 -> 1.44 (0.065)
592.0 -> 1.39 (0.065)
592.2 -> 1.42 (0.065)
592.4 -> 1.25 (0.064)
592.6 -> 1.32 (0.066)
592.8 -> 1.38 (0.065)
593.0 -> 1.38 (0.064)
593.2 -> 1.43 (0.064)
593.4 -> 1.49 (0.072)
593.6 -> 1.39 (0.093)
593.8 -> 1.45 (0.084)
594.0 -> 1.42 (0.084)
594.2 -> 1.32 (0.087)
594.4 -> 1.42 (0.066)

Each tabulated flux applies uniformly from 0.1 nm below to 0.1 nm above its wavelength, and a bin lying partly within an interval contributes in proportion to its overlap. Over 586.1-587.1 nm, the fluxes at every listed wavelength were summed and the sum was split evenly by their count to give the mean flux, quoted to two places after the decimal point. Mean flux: 1.44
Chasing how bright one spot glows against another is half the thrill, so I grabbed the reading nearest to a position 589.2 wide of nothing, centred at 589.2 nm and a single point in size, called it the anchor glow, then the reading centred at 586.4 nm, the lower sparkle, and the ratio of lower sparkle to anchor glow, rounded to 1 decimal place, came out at 1.5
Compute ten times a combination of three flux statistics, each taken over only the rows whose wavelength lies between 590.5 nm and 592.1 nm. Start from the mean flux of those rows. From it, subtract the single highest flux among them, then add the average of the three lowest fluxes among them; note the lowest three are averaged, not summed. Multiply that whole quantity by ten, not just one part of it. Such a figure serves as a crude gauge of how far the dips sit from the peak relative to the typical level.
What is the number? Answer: 11.8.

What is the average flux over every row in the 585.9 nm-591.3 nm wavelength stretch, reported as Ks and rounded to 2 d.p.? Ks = 1.29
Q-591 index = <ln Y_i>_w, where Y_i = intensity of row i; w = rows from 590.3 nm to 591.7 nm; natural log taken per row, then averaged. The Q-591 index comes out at 0.29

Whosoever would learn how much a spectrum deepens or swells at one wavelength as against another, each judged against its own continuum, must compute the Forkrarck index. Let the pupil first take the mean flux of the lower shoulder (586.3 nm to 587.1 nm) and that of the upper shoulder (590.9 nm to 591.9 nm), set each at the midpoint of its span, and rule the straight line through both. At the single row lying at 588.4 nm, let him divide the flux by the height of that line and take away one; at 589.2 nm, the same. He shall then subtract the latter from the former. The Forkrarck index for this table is 0.154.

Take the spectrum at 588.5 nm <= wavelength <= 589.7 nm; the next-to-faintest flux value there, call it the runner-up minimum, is 1.03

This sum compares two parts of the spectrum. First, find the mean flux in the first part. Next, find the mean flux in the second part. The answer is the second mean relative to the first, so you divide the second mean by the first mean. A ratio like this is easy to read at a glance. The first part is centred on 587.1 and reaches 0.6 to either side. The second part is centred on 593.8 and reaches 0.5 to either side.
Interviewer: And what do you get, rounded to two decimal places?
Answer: 1.02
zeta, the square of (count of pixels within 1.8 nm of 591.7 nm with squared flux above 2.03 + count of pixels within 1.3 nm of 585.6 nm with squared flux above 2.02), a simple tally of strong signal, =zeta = 81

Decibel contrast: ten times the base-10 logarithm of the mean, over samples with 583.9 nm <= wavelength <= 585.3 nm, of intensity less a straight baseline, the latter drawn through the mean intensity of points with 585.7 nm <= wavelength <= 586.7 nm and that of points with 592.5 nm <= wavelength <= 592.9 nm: -14.8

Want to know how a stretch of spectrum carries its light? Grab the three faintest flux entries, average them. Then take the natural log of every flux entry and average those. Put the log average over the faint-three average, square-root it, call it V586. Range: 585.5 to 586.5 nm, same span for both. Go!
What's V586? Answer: 0.497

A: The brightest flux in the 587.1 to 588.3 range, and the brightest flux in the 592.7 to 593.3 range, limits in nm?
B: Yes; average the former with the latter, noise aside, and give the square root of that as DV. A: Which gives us 1.20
